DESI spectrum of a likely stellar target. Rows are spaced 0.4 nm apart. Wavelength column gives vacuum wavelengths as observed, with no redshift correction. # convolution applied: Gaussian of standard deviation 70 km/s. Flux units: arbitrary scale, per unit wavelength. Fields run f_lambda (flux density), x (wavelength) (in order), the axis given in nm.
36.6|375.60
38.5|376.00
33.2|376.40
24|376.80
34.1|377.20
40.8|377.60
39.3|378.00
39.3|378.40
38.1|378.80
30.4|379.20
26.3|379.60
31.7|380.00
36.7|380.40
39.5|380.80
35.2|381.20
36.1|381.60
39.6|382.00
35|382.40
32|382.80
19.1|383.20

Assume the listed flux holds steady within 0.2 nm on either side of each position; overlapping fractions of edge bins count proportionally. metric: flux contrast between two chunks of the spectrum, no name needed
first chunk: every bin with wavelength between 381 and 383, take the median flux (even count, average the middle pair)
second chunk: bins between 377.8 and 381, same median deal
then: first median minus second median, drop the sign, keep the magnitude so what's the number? 2.2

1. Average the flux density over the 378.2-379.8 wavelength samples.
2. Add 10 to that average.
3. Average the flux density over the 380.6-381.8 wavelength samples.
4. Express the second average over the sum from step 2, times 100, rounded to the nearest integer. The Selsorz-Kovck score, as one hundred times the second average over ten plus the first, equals 85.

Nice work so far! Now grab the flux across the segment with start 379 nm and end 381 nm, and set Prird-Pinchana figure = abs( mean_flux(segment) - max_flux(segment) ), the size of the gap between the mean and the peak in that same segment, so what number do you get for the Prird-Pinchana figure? 7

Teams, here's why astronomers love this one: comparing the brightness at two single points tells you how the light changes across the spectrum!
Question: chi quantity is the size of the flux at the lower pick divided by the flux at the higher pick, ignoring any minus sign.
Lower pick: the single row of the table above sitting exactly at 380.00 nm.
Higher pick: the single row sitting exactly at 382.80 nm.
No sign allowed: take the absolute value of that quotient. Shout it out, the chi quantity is 0.99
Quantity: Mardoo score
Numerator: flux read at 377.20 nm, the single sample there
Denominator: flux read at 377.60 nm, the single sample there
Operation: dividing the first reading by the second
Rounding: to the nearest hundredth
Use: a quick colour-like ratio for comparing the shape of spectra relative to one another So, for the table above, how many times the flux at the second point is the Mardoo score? 0.84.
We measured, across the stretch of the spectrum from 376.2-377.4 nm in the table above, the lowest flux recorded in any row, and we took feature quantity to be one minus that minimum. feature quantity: -23.0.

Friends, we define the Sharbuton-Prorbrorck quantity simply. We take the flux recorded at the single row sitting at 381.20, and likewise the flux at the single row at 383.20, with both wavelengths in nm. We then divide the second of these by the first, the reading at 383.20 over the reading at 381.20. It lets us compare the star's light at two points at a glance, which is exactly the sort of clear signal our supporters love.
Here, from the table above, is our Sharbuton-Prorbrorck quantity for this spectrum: 0.54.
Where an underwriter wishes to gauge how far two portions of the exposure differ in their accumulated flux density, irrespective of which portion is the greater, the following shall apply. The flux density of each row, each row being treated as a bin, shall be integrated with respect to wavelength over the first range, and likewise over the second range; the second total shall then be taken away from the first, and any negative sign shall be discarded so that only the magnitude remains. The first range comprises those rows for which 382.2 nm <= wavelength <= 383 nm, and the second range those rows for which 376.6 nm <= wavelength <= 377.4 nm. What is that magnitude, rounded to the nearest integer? 4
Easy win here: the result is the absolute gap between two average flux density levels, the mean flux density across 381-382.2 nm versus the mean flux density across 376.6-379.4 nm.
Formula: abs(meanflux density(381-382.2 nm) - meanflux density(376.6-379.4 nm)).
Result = 1.8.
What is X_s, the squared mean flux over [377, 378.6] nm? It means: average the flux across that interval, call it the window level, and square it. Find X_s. 1473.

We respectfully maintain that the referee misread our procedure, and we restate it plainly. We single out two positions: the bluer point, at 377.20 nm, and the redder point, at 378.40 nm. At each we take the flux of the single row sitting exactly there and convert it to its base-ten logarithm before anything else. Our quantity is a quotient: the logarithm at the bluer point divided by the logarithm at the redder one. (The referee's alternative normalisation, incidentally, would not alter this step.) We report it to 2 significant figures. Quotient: 0.96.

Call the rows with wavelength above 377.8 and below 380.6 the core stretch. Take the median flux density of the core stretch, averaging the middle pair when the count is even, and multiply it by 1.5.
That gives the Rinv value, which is 55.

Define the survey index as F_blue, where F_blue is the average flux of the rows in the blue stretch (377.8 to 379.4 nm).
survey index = 36.8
